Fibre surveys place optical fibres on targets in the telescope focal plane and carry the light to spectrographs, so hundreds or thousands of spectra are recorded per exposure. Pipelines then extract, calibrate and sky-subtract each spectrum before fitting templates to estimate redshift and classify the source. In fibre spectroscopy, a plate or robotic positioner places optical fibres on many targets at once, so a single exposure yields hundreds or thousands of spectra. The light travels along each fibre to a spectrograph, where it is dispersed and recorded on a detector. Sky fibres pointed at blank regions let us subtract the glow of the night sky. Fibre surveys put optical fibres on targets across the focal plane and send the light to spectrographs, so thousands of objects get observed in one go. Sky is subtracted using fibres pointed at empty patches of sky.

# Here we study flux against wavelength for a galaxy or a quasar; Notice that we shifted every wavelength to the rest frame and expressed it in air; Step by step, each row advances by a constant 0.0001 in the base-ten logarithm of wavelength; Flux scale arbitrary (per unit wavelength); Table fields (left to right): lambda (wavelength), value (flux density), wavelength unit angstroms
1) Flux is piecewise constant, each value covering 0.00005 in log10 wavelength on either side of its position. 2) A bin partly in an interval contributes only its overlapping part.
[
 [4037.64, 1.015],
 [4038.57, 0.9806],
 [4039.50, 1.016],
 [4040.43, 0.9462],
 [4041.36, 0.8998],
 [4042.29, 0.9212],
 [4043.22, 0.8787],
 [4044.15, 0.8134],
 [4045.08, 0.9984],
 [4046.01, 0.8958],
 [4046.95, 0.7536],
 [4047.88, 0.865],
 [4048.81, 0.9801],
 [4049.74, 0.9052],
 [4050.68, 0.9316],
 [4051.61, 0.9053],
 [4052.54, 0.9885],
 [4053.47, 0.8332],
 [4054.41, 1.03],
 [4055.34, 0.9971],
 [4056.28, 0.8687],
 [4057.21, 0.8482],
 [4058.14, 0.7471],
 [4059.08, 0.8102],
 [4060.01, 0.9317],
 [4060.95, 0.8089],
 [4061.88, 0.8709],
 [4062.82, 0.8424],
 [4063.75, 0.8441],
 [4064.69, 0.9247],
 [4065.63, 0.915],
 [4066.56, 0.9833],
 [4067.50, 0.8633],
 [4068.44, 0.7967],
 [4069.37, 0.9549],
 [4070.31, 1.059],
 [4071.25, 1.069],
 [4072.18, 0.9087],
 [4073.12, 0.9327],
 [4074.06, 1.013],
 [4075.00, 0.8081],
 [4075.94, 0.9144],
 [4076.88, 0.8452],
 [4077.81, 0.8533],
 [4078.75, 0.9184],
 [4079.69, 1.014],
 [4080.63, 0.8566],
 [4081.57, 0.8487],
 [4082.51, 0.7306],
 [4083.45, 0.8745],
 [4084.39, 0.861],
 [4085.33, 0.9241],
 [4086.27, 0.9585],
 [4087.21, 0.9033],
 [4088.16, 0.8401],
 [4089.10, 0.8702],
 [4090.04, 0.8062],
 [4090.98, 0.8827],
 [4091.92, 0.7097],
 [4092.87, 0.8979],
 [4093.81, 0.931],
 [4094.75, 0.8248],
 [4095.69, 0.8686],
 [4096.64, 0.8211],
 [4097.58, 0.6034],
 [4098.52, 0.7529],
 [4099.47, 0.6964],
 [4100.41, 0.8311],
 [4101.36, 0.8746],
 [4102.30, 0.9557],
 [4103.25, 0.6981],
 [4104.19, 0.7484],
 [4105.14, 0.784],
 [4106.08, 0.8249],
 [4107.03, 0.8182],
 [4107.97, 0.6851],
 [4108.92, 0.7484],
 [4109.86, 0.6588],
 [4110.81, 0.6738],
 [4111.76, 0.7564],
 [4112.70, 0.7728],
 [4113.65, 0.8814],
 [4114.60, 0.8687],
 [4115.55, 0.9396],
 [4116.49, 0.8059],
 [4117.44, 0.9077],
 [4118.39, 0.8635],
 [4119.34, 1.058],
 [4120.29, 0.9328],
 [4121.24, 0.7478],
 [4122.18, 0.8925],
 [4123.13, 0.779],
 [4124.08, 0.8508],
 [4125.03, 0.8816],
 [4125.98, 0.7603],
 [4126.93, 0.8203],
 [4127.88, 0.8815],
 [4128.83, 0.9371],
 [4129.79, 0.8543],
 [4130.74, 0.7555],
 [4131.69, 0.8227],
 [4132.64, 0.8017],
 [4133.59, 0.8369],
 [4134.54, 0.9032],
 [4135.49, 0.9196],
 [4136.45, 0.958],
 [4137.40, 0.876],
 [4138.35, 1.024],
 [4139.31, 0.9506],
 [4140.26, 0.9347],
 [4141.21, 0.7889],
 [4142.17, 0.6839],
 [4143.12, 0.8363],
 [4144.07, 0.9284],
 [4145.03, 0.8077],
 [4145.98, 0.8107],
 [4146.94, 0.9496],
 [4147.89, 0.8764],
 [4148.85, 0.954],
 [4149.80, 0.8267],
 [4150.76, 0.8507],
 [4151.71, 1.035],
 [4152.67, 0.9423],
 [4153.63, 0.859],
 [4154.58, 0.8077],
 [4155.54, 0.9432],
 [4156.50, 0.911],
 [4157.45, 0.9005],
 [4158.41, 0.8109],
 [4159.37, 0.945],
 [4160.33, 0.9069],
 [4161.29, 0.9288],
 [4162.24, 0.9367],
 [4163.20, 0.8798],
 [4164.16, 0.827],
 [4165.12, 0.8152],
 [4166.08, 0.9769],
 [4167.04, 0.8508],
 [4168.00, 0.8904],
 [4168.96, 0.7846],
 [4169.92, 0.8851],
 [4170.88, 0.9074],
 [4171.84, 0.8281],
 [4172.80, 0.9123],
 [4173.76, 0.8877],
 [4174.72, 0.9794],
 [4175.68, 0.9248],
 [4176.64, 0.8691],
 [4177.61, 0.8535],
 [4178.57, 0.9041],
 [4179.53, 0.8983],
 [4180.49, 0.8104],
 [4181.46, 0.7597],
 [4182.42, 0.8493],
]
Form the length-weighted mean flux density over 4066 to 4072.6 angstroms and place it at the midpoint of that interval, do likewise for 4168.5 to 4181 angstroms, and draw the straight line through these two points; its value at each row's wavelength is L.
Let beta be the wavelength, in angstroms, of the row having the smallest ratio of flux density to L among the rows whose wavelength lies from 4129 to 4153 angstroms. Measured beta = 4142.17 angstroms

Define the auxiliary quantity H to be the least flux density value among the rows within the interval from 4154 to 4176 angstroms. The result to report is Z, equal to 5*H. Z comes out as 3.9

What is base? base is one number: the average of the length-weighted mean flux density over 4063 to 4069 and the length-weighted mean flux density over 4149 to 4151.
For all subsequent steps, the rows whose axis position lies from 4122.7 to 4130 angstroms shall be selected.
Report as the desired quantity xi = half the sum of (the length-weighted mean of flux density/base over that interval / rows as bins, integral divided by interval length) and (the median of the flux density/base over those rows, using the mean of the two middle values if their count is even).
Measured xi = 0.97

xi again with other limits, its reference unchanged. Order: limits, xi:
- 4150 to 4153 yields 1.07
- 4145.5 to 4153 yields 1.04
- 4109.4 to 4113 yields 0.82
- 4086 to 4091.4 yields 1.00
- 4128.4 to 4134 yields 0.95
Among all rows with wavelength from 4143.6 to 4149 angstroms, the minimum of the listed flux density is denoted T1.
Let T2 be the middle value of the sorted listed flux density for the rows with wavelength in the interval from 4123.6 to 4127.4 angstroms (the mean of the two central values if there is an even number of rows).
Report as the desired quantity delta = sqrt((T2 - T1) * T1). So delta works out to 0.150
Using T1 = 0.8077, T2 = 0.836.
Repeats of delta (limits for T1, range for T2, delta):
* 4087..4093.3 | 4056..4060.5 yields 0.314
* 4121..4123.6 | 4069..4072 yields 0.482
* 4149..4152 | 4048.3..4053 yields 0.294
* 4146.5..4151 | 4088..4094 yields 0.190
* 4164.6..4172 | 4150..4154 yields 0.302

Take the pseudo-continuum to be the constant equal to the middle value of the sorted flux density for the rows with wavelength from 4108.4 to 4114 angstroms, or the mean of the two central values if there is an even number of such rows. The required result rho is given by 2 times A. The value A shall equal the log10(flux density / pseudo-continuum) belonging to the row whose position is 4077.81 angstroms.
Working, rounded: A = 0.055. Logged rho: 0.11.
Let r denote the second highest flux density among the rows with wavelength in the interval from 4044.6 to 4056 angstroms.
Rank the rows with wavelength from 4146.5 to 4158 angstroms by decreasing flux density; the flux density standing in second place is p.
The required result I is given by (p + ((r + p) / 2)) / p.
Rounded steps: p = 0.954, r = 0.9984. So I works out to 2.02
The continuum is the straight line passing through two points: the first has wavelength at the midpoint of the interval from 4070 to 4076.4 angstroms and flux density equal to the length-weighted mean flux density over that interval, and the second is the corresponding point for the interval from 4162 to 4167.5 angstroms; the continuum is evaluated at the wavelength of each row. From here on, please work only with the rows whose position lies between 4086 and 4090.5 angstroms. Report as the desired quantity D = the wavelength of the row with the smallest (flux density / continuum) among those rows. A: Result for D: 4090.04 angstroms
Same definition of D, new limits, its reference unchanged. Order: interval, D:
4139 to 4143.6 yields 4142.17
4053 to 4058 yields 4053.47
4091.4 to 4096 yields 4091.92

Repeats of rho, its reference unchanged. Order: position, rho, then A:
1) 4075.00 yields 0.06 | 0.031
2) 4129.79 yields 0.11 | 0.055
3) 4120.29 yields 0.19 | 0.093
